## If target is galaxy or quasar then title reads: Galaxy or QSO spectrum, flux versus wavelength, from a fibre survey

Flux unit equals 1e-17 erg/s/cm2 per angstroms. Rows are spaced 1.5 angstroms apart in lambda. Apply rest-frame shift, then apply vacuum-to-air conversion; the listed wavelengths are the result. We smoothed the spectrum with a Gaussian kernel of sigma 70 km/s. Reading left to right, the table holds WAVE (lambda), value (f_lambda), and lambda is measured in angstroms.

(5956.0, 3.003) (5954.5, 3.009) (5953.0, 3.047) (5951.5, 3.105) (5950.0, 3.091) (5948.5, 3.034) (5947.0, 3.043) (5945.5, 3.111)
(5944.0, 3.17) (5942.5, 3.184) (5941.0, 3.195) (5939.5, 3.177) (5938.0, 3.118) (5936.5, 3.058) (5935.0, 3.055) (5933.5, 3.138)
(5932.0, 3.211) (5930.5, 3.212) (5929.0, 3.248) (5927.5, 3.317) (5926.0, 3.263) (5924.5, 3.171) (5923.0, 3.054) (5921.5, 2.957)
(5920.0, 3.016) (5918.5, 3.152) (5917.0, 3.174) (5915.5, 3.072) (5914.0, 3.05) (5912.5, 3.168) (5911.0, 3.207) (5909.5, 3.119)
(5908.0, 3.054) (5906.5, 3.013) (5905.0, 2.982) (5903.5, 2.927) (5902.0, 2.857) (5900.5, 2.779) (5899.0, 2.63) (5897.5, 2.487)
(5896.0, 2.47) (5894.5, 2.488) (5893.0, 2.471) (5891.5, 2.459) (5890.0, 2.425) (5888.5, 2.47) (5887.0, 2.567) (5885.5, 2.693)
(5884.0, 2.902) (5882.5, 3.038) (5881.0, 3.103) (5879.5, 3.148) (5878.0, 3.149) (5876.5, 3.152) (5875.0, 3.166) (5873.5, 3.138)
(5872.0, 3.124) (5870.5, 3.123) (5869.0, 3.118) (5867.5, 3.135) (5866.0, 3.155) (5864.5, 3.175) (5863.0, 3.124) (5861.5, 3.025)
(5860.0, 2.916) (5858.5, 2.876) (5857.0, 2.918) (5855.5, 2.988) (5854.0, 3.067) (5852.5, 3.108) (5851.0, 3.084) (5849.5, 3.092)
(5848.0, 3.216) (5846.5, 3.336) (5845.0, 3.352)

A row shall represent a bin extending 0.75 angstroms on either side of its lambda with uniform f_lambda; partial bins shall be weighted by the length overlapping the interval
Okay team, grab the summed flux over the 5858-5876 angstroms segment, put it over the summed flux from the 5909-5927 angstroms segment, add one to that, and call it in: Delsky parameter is 1.99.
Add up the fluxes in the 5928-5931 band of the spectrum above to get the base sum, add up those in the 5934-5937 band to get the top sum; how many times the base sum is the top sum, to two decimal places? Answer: 0.95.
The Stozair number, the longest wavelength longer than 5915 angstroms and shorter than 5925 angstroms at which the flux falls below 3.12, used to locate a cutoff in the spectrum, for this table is 5923.0 angstroms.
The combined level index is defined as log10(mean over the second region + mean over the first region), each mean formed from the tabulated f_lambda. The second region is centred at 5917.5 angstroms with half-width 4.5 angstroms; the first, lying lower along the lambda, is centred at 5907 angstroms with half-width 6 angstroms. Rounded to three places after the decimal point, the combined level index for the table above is 0.786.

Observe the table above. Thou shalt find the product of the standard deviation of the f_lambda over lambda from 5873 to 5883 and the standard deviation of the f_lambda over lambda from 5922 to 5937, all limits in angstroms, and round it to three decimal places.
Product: 0.004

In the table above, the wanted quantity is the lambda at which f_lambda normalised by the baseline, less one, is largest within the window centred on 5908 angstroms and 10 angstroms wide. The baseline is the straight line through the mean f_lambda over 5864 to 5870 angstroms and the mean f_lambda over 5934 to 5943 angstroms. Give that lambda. 5911.0 angstroms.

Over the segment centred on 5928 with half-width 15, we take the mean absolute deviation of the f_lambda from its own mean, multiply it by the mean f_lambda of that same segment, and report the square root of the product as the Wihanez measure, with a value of 0.486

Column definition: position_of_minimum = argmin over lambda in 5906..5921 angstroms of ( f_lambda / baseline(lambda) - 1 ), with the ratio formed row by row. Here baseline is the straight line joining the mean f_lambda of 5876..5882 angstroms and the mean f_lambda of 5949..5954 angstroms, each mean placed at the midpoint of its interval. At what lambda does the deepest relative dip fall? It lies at 5906.5 angstroms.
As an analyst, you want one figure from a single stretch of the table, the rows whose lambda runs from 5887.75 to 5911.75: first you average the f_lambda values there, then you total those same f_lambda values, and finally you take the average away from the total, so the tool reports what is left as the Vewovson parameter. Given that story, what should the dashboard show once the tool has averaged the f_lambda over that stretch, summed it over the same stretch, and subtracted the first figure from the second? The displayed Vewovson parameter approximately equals 41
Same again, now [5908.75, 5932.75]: 47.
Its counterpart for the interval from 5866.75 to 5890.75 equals 44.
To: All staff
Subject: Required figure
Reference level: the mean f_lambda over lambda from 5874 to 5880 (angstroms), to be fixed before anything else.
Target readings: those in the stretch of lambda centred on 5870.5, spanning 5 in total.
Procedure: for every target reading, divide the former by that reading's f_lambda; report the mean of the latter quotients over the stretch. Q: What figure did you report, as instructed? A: 1.01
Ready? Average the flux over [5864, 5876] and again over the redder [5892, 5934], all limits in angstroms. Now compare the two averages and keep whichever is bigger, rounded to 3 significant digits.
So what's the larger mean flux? 3.14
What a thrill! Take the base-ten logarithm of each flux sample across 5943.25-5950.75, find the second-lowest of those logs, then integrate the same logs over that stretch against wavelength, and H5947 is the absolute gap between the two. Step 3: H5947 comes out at 3.19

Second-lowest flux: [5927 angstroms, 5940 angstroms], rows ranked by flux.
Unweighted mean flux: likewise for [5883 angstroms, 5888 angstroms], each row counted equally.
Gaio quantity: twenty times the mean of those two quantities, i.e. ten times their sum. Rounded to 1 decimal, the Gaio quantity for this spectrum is 57.8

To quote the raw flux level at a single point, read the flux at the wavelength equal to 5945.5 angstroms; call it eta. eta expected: 3.111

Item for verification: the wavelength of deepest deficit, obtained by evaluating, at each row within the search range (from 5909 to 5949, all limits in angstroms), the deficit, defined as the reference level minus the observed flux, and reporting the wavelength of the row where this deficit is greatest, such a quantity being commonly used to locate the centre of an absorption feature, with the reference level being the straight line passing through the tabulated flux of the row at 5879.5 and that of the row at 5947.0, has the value 5921.5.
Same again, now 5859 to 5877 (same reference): 5860.0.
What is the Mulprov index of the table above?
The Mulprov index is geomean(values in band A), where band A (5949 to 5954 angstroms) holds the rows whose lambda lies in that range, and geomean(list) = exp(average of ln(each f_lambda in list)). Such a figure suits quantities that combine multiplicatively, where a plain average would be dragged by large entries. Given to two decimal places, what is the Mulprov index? 3.08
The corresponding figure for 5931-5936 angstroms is 3.13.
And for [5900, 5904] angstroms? 2.85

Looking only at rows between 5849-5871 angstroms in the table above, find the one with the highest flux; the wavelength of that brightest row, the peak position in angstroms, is 5864.5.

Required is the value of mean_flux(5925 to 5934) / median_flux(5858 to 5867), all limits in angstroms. 1.051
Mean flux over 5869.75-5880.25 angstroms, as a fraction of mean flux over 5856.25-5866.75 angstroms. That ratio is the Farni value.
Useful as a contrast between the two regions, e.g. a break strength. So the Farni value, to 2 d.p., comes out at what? 1.04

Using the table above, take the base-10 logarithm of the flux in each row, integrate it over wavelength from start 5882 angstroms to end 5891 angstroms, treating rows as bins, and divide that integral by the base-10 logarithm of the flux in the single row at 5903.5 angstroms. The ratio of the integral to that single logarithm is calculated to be 8.2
